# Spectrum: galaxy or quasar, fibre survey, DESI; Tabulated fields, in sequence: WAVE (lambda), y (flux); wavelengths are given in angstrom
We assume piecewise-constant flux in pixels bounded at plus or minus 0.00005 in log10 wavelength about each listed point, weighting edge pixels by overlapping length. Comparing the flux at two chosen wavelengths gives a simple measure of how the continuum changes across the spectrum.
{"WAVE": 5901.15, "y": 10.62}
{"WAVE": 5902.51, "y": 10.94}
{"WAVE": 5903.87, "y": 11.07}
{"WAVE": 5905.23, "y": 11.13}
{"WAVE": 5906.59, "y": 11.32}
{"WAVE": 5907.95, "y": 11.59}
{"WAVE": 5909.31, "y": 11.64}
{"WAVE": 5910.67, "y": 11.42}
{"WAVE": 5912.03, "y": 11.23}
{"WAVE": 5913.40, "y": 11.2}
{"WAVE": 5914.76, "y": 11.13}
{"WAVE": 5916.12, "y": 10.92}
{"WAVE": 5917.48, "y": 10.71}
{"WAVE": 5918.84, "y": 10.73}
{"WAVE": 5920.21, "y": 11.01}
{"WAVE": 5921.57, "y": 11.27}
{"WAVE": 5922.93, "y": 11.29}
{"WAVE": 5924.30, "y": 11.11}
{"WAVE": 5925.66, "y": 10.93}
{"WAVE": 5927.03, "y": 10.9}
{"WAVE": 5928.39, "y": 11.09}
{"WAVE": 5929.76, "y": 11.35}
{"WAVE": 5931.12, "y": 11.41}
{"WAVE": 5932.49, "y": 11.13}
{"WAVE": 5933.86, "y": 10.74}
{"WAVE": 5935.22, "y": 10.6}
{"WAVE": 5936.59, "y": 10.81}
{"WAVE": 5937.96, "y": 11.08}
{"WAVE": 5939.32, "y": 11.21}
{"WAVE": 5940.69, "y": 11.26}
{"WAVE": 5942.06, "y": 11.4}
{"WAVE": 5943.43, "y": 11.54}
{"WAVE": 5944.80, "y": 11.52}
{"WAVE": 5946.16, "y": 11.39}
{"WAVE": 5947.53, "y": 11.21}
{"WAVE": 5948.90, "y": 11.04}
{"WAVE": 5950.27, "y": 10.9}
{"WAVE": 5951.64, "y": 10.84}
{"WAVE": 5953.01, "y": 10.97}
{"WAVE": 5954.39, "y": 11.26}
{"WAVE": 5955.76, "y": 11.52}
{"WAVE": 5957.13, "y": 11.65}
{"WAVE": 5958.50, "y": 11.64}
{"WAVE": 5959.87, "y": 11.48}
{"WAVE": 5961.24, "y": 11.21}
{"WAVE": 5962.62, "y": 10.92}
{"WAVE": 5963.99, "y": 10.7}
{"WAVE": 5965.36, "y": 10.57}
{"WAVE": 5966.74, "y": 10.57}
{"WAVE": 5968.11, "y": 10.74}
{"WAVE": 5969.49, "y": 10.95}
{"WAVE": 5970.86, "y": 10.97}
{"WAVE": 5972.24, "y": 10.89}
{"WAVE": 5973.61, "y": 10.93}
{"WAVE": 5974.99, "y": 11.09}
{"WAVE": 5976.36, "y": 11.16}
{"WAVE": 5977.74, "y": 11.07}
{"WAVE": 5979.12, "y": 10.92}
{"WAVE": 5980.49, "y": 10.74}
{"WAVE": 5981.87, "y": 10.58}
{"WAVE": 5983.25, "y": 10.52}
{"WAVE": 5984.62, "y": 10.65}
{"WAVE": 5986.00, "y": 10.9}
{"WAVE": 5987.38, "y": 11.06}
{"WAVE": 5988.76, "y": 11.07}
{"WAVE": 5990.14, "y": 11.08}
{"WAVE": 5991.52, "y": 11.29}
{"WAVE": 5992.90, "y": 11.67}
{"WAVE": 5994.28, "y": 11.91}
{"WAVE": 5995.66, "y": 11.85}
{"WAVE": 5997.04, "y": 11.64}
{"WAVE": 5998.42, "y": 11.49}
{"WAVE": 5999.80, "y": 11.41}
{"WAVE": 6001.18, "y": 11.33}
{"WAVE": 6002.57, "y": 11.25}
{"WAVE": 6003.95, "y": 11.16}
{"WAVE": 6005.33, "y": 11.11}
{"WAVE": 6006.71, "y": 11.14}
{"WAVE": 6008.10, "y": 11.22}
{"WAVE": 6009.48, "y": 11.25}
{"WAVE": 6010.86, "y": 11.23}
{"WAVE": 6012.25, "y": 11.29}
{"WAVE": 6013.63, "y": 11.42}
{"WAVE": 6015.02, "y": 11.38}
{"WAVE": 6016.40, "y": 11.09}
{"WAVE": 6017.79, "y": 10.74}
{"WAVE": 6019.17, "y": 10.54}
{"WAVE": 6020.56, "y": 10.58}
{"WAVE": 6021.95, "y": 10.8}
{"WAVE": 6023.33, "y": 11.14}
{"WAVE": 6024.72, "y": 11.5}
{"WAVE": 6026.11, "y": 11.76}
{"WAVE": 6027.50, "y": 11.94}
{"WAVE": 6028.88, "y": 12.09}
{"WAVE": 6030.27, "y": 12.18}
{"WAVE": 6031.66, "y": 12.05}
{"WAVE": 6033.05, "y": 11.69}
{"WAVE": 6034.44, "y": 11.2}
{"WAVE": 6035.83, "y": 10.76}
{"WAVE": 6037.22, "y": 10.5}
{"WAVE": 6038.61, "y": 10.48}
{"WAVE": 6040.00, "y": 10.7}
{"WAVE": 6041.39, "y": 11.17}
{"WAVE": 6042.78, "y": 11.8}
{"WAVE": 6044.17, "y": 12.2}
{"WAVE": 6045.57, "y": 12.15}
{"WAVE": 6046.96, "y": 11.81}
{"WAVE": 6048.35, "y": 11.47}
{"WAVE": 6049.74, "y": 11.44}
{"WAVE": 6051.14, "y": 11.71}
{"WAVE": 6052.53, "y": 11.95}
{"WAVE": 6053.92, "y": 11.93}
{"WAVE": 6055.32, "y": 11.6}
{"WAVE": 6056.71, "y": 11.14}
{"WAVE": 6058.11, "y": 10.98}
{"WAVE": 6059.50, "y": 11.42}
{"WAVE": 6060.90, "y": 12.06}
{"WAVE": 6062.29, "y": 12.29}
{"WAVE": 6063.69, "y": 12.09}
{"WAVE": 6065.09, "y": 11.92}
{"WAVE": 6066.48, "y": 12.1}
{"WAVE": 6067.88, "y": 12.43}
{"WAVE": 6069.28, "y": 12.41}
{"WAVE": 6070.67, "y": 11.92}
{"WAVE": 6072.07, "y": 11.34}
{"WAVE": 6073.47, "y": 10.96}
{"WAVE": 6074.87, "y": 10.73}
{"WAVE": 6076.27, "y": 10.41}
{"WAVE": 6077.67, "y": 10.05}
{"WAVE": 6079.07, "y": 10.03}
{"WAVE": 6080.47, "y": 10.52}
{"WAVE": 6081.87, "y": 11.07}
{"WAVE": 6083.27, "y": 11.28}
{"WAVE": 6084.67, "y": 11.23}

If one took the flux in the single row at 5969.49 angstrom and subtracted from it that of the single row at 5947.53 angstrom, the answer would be -0.3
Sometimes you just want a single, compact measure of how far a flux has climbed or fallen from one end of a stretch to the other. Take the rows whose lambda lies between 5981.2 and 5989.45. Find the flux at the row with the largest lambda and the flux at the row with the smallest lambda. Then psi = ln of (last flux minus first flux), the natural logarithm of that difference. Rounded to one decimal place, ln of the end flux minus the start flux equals -0.7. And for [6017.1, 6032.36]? 0.3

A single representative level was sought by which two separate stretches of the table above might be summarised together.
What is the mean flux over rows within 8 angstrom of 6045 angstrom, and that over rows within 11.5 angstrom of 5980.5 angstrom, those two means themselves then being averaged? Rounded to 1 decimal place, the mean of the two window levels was 11.2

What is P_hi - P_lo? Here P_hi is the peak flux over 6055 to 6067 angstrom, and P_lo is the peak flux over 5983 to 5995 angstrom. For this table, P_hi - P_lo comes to 0.4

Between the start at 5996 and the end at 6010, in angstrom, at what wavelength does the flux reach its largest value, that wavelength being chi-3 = 5997.04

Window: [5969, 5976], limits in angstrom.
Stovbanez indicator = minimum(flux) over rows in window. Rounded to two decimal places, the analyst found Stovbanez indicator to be 10.89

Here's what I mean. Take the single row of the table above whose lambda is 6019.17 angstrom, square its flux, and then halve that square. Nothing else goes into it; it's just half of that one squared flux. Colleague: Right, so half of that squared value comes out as 55.5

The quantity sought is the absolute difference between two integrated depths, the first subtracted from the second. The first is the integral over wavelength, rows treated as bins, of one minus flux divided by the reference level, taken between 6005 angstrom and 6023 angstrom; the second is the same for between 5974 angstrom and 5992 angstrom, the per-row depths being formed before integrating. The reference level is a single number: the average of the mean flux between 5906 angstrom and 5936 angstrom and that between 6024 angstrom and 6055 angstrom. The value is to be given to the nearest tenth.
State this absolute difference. 0.2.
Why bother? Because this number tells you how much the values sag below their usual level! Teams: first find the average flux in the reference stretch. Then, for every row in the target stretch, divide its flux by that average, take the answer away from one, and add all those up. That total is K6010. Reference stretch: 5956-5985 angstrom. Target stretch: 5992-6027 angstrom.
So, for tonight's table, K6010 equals -0.7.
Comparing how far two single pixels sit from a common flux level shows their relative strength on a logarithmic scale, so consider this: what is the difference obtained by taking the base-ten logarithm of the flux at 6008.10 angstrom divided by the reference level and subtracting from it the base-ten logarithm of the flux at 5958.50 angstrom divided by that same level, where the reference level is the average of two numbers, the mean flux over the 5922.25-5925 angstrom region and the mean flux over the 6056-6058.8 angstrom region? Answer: -0.016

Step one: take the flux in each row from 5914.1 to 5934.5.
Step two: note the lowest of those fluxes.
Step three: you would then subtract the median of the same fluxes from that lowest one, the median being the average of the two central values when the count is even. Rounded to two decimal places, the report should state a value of -0.38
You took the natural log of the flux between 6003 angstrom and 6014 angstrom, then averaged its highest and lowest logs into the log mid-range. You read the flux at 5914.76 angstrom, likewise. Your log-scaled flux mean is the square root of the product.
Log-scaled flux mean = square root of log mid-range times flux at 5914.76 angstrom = 5.19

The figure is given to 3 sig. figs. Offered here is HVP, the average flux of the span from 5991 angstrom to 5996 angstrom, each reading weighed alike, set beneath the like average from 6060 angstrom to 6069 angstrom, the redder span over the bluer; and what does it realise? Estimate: 1.04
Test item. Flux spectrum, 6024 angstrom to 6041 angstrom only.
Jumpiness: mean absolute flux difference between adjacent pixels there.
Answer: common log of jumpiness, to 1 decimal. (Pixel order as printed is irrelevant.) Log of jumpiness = -0.6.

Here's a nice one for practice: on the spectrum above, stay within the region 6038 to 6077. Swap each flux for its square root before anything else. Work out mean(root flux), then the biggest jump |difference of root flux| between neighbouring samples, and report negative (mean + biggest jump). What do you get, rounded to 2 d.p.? -3.50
